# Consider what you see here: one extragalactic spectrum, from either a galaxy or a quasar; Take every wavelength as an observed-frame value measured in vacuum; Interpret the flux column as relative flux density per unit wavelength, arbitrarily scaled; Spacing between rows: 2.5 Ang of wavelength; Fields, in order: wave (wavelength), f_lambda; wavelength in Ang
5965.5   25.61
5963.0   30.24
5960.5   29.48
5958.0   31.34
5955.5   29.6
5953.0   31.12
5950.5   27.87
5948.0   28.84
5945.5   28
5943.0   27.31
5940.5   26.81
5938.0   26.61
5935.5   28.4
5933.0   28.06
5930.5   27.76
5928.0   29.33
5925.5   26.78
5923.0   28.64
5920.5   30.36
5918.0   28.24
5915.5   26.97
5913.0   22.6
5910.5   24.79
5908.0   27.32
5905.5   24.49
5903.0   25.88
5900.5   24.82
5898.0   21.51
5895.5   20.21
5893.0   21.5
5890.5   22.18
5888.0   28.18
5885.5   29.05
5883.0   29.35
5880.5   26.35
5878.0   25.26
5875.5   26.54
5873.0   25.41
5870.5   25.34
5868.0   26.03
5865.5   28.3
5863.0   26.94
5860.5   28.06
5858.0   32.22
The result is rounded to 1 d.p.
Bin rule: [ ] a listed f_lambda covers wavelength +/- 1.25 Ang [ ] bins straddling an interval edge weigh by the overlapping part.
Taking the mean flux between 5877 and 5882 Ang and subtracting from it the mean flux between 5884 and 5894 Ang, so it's 0.6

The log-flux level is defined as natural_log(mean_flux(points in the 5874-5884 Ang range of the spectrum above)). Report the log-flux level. 3.29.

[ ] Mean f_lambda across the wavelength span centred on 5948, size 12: 28.6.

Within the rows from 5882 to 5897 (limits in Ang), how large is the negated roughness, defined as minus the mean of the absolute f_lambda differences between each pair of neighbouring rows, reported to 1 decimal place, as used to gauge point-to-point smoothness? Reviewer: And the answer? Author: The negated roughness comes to -1.8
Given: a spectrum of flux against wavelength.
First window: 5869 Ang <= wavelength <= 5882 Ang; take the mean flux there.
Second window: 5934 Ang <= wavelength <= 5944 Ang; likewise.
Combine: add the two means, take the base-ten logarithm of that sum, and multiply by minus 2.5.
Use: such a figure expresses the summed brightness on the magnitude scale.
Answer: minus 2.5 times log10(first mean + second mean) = -4.31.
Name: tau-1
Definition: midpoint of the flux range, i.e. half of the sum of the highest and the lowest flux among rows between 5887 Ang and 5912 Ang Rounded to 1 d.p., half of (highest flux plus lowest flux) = 24.2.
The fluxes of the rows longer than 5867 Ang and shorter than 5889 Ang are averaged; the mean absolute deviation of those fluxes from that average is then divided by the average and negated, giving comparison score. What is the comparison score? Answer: -0.050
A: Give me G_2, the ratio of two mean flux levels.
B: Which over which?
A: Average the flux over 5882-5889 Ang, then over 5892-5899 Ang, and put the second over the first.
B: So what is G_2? 0.73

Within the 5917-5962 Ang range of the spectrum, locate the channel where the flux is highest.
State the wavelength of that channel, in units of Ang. 5958.0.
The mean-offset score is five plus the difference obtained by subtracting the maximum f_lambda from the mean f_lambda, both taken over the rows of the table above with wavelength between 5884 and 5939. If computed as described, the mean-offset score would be 0.7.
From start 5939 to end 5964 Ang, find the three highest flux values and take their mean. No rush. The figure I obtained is 30.9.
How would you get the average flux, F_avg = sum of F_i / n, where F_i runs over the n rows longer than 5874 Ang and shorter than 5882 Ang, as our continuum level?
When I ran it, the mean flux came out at 26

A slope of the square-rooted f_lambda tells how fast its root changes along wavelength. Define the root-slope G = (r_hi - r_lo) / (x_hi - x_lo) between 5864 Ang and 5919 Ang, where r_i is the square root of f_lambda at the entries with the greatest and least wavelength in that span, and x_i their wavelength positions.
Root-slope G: 0.00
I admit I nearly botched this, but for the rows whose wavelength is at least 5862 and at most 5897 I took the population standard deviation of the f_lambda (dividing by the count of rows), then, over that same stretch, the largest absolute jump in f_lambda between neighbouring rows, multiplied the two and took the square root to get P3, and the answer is 4.0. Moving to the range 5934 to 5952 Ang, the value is 1.2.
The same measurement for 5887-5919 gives 4.0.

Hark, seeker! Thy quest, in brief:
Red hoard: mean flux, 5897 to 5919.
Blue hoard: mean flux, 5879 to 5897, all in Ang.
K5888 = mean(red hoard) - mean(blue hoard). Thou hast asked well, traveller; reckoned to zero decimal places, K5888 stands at 0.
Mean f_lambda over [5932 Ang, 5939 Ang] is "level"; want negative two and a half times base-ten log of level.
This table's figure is -3.61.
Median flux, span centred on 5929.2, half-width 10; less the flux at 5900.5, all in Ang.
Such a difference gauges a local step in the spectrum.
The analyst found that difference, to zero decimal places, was 3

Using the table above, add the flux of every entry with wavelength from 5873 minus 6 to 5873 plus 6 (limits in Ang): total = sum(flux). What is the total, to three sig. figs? 129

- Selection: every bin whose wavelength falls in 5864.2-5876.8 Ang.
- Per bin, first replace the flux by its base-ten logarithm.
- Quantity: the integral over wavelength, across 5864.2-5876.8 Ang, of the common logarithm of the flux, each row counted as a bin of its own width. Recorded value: 18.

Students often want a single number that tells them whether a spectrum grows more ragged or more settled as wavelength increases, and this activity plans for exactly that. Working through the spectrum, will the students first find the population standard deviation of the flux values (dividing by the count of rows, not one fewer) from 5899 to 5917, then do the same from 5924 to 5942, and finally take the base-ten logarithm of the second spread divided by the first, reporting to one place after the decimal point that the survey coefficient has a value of -0.2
